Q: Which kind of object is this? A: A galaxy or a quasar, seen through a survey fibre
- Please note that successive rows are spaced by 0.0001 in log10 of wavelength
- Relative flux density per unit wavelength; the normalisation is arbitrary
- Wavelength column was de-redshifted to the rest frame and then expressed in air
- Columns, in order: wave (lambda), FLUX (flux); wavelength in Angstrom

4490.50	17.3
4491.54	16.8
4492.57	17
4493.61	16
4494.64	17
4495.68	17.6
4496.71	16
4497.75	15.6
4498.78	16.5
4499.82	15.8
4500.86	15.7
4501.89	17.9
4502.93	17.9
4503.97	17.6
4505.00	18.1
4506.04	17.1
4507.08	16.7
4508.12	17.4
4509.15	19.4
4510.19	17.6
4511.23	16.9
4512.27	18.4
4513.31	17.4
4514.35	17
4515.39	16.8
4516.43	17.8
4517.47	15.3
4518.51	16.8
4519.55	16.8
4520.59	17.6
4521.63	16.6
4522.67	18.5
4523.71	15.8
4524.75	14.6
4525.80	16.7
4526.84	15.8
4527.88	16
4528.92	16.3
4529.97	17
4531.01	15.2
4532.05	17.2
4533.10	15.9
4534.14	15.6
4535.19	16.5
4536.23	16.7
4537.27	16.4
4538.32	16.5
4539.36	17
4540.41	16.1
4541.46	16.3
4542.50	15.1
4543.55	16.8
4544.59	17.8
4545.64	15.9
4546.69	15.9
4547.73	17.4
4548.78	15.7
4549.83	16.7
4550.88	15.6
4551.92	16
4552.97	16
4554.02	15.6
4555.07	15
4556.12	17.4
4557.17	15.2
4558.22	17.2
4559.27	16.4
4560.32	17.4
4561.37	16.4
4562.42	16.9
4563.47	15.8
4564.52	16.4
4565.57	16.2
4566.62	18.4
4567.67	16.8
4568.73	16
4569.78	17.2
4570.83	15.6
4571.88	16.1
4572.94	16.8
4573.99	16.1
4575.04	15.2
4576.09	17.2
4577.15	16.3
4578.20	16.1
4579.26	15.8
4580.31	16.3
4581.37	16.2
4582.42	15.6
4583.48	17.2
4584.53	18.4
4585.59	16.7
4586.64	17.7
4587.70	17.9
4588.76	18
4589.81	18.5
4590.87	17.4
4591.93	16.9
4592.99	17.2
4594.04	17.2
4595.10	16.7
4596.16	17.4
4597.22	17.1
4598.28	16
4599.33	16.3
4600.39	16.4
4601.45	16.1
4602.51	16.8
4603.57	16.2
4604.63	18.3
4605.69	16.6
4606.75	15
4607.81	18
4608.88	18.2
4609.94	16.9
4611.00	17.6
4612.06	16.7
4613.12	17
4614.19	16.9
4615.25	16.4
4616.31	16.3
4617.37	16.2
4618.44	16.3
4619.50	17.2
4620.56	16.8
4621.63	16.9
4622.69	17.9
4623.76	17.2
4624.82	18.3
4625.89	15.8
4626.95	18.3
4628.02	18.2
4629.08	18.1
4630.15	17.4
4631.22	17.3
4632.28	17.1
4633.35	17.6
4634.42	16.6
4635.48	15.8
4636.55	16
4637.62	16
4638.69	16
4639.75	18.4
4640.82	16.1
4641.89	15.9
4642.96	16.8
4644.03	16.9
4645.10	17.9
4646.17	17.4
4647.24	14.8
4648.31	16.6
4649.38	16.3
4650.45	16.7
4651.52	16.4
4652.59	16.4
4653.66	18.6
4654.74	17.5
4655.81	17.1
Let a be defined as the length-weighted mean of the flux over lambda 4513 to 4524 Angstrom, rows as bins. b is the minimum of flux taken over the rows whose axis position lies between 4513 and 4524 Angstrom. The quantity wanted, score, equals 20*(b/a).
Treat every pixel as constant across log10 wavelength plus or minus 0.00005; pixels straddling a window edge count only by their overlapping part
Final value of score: 18.0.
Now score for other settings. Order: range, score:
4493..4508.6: 18.5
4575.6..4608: 17.8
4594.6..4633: 17.6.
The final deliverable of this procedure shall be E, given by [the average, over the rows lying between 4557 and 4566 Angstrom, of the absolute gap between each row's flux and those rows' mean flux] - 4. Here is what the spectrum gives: -3.51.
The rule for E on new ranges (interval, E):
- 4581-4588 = -3.20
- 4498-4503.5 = -3.09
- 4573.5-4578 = -3.45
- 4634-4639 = -3.79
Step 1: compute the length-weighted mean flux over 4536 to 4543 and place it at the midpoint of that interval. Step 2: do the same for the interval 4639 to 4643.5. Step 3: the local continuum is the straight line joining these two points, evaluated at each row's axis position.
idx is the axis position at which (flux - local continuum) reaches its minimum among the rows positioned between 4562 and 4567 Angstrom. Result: 4563.47 Angstrom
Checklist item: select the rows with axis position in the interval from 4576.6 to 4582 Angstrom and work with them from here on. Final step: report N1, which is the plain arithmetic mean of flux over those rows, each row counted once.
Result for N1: 16.1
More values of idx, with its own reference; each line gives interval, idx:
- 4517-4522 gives 4517.47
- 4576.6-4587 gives 4582.42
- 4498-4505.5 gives 4500.86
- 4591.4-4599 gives 4598.28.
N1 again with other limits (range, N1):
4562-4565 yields 16.4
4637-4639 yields 16.0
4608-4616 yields 17.1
